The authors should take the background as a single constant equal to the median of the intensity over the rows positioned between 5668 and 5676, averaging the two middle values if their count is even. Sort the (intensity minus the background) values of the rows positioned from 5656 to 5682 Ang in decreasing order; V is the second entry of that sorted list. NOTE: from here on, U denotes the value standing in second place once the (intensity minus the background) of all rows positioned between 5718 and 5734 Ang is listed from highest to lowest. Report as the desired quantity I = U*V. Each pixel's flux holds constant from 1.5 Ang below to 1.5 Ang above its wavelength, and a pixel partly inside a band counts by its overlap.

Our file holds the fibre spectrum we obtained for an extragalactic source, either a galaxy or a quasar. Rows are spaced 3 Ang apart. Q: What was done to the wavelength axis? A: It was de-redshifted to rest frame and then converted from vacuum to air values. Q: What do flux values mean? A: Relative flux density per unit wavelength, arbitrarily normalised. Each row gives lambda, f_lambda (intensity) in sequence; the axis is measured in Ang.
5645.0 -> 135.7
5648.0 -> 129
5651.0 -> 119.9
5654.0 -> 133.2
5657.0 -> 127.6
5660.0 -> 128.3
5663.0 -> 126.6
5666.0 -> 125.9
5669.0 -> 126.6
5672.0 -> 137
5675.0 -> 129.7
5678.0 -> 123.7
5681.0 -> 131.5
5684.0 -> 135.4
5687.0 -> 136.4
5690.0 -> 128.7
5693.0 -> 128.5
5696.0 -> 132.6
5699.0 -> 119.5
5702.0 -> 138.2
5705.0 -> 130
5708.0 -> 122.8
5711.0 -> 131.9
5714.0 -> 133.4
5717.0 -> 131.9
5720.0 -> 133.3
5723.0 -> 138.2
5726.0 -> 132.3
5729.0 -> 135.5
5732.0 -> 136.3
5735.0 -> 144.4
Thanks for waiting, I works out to 12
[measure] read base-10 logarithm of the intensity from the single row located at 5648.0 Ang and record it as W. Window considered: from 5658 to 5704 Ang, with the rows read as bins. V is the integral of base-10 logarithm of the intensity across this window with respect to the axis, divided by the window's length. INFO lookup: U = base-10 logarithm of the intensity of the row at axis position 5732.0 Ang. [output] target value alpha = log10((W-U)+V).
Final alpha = 0.320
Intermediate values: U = 2.13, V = 2.11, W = 2.111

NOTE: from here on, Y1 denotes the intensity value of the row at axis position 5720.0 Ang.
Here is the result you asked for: 133.3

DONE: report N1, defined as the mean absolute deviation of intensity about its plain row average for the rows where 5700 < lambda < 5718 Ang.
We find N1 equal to 3.3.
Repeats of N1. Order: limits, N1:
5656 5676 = 2.6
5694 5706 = 5.3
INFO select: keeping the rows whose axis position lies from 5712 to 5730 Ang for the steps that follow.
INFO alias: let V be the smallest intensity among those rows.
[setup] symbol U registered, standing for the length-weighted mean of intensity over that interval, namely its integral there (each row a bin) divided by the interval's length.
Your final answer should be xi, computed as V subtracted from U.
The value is 2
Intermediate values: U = 134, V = 131.9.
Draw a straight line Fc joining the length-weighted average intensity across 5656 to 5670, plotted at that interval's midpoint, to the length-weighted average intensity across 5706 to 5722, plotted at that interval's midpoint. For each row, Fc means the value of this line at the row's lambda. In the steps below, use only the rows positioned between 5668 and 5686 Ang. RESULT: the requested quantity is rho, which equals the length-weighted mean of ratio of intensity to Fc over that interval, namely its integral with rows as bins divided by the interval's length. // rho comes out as 1.02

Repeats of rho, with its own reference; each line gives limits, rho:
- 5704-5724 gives 1.00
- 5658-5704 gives 1.01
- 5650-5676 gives 1.01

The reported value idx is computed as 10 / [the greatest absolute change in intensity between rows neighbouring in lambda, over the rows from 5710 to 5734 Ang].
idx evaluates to 1.7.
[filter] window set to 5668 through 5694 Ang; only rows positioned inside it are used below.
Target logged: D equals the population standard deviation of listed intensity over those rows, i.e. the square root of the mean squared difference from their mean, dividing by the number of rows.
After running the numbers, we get 4.35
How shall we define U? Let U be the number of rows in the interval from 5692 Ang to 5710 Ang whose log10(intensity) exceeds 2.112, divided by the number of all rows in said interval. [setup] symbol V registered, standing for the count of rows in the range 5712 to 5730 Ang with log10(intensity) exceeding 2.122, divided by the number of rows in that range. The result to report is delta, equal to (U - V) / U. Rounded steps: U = 0.5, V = 0.67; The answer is -0.3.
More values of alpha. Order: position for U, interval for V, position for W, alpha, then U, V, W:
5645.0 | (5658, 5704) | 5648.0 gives 0.320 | 2.13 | 2.11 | 2.111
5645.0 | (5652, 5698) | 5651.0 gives 0.314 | 2.13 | 2.11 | 2.079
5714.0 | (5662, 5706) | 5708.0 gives 0.318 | 2.13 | 2.11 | 2.089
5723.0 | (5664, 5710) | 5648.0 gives 0.319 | 2.14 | 2.11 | 2.111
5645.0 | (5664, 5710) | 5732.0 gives 0.325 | 2.13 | 2.11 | 2.134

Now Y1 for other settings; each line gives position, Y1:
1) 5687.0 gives 136.4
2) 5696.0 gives 132.6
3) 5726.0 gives 132.3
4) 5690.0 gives 128.7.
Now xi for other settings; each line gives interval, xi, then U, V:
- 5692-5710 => 9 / 129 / 119.5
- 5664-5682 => 5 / 129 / 123.7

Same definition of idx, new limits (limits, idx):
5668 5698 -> 1.0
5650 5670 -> 0.8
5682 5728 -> 0.5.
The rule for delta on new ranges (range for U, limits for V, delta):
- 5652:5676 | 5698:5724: -0.2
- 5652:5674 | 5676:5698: -0.5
